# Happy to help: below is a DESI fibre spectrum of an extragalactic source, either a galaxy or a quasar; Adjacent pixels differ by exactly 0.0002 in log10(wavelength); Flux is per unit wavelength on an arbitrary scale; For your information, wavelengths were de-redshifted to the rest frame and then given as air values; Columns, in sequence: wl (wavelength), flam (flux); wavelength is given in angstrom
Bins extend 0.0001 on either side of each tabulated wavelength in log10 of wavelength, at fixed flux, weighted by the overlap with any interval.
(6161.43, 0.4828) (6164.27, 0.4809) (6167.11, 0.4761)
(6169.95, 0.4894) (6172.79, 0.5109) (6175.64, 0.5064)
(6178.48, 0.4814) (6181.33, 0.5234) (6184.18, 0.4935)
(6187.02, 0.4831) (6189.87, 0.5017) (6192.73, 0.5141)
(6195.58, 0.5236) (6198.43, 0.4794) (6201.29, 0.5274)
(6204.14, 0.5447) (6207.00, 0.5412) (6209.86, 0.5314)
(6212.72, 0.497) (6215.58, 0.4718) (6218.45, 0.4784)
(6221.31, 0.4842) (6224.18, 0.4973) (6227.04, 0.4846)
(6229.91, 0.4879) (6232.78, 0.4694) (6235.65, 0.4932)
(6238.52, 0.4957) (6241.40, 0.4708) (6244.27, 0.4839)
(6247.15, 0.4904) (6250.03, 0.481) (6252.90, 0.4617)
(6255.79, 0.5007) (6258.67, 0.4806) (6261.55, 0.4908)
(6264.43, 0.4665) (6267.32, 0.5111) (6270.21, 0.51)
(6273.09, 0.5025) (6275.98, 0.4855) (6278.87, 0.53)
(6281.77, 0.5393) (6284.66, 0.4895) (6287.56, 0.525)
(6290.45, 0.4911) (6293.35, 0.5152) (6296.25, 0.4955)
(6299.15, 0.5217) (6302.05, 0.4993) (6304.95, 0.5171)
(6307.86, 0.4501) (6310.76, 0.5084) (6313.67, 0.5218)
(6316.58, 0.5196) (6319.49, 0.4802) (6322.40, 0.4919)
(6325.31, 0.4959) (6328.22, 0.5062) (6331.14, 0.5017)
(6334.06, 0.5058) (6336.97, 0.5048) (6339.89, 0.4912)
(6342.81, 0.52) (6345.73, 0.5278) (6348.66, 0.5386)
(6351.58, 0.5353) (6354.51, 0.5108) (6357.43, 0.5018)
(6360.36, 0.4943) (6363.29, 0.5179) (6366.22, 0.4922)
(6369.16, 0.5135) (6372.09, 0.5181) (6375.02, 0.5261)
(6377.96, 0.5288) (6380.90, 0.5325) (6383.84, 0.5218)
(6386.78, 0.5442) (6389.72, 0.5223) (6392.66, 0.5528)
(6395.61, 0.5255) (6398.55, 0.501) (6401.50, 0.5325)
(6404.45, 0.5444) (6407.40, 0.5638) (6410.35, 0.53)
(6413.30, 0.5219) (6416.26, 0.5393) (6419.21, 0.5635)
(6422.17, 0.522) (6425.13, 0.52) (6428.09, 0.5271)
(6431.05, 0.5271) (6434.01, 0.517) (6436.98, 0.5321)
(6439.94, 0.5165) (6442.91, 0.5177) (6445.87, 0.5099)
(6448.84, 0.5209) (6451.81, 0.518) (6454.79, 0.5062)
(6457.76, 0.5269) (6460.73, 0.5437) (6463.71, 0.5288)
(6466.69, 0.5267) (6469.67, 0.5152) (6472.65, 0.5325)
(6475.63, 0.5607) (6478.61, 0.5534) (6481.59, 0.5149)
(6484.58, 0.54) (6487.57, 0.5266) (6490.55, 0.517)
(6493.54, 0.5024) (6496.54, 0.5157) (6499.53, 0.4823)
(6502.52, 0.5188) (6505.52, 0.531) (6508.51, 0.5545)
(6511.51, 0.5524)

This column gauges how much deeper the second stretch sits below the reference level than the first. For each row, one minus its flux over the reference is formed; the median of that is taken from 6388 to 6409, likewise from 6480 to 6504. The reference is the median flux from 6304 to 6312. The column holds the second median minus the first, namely 0.03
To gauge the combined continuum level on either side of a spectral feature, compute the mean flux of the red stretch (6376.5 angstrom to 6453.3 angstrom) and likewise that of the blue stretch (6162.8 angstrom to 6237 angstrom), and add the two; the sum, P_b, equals 1.03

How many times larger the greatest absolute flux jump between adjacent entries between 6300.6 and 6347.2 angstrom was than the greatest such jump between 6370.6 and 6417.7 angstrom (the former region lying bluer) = 2.0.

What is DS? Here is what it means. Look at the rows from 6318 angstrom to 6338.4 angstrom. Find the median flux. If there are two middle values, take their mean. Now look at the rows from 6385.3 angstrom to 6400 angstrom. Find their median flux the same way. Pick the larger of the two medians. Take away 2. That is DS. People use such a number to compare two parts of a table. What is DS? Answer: -1.47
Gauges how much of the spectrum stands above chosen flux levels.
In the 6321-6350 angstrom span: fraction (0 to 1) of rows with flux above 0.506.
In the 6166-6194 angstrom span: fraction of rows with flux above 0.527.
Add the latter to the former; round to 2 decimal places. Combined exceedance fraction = 0.40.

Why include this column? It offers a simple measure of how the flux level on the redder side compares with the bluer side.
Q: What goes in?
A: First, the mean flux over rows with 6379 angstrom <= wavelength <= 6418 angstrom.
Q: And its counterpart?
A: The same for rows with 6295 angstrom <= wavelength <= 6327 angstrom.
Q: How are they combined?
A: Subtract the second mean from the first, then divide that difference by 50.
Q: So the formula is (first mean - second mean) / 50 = 0.0007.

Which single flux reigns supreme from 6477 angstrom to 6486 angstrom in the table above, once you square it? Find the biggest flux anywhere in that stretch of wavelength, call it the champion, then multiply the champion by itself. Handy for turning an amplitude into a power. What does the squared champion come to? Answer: 0.306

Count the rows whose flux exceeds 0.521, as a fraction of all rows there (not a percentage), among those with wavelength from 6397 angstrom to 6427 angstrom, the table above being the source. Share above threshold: 0.8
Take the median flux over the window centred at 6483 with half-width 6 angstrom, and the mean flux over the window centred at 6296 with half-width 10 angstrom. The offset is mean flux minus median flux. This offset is -0.024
